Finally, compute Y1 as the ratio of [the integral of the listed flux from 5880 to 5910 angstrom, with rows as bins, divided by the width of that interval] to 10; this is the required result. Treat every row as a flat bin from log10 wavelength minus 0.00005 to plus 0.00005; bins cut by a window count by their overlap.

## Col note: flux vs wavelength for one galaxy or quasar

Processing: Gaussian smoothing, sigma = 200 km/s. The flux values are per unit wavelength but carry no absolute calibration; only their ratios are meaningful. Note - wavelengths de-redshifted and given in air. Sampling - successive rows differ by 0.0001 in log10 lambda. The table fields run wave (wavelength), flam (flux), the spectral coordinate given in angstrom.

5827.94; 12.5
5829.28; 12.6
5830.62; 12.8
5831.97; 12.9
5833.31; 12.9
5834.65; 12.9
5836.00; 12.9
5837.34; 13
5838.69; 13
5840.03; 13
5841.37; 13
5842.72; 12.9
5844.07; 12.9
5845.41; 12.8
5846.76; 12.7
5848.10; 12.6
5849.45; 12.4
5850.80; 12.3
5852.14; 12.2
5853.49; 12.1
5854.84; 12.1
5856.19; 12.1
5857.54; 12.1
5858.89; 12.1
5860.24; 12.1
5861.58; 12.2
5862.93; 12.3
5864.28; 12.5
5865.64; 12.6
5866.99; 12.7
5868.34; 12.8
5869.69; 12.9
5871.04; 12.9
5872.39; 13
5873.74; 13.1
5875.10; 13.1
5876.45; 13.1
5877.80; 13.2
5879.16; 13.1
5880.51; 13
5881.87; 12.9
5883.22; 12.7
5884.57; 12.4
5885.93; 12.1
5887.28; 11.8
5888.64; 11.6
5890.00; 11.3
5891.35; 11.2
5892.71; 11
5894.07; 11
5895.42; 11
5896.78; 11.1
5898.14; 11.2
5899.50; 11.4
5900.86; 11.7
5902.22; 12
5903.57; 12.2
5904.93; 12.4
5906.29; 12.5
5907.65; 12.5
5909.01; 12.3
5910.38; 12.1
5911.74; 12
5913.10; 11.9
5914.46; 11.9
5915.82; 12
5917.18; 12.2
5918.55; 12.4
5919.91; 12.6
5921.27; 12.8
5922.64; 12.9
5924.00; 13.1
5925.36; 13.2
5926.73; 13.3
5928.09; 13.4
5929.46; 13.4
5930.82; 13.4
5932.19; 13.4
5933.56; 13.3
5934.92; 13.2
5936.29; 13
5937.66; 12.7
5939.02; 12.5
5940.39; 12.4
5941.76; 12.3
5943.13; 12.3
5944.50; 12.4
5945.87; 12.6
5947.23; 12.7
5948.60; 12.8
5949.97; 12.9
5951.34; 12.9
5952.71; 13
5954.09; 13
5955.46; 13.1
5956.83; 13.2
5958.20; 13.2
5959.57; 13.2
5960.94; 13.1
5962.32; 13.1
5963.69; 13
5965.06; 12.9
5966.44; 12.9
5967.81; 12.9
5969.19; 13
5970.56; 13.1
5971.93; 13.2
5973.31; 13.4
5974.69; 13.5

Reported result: 1.19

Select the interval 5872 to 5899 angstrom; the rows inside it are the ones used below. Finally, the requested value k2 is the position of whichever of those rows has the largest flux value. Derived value 5877.80 angstrom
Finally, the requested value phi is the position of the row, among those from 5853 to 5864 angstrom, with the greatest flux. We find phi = 5862.93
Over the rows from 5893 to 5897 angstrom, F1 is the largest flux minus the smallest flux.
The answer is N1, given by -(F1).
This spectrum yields -0.10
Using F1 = 0.10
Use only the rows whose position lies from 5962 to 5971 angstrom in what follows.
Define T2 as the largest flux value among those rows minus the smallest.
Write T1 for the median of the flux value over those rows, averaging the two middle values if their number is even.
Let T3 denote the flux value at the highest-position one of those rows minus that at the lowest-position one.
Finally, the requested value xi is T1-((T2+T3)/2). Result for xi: 12.9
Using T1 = 13.0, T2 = 0.2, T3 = 0.0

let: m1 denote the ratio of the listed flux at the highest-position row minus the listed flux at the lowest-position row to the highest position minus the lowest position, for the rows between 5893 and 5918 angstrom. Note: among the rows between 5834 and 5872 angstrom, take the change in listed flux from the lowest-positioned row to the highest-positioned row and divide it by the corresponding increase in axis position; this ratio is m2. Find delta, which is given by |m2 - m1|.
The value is 0.05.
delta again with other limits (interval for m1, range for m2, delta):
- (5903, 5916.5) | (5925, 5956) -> 0.01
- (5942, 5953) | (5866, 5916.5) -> 0.09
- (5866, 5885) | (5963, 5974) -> 0.06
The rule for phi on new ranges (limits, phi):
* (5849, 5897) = 5877.80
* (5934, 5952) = 5934.92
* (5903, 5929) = 5928.09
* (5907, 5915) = 5907.65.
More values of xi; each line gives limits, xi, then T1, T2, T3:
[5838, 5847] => 12.9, 12.9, 0.3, -0.3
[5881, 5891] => 12.1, 12.1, 1.6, -1.6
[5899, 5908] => 11.1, 12.2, 1.1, 1.1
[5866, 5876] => 12.5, 12.9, 0.4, 0.4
